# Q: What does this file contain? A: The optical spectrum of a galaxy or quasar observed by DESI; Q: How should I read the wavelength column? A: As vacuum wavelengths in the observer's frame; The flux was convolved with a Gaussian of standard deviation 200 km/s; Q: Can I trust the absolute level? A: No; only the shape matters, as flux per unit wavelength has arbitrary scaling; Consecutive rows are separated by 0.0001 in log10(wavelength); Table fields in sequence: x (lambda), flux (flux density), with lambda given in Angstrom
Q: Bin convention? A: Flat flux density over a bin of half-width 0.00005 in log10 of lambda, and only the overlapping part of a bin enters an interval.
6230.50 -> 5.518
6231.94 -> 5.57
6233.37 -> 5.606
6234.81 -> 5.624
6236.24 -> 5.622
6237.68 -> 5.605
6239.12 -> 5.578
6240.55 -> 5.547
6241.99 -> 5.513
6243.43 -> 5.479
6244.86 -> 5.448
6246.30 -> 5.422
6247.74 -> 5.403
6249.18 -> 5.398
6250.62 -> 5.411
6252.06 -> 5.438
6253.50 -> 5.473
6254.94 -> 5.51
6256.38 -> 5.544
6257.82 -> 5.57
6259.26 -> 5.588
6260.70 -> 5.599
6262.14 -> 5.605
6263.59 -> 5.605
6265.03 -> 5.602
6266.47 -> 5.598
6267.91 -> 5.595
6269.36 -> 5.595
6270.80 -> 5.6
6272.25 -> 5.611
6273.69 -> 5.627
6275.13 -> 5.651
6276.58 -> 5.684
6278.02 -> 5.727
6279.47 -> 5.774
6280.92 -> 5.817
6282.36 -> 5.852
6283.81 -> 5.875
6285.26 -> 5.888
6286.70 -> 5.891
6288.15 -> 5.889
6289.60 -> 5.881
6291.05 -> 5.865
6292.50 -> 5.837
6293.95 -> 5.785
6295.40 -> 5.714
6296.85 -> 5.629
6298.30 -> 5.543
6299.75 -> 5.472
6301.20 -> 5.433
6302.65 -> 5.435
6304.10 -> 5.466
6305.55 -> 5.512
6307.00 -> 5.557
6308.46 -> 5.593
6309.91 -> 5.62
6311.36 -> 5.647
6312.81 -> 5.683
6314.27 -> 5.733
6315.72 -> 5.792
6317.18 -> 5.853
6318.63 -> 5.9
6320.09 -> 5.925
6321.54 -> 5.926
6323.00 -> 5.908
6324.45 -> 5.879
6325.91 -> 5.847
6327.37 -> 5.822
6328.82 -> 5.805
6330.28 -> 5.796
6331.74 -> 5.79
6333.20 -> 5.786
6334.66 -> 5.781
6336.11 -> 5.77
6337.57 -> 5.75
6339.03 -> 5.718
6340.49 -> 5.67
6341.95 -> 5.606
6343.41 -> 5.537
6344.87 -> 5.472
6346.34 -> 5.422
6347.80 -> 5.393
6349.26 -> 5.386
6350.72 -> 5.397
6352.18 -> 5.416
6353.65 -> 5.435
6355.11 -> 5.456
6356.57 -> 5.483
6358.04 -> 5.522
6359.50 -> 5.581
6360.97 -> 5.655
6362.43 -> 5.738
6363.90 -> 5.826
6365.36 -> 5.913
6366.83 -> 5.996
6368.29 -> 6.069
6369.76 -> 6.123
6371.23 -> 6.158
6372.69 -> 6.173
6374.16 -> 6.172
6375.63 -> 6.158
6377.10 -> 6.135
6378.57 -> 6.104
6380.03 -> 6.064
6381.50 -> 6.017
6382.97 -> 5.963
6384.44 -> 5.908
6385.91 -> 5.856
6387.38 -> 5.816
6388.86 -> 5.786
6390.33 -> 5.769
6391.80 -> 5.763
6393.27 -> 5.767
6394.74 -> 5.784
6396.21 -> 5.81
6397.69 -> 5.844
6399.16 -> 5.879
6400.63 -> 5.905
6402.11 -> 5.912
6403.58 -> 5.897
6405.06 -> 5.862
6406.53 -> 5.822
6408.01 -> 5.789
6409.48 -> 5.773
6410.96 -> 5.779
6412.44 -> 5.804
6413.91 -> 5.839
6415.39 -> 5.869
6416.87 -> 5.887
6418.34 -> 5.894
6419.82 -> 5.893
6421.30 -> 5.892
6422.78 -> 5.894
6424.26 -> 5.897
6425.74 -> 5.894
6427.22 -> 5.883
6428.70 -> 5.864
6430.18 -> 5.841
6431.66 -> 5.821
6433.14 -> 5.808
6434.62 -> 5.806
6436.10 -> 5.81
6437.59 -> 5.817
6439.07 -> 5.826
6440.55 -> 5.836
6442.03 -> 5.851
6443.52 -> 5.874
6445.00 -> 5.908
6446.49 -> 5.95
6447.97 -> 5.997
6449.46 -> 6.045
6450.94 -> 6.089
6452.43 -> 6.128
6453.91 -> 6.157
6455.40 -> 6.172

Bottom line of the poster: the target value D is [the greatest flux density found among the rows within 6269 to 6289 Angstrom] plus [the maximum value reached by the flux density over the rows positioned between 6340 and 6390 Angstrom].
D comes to 12.1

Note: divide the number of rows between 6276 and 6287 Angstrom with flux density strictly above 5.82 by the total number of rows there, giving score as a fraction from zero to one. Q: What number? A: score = 0.5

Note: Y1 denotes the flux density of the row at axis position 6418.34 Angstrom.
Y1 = 5.894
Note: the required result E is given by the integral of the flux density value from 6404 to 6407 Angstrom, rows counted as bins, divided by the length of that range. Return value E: 5.85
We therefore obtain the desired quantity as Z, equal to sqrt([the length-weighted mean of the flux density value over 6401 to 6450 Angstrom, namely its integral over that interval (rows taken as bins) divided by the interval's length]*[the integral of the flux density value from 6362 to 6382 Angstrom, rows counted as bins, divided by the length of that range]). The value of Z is 5.96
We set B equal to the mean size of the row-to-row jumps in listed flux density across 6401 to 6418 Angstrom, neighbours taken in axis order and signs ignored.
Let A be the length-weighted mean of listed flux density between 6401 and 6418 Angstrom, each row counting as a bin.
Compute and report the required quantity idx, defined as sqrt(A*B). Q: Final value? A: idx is 0.38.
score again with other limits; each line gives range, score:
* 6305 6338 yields 0.3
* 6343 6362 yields 0.0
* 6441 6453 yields 1.0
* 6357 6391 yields 0.7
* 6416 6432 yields 1.0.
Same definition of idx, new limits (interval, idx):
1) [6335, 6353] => 0.46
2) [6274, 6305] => 0.46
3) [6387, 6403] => 0.34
